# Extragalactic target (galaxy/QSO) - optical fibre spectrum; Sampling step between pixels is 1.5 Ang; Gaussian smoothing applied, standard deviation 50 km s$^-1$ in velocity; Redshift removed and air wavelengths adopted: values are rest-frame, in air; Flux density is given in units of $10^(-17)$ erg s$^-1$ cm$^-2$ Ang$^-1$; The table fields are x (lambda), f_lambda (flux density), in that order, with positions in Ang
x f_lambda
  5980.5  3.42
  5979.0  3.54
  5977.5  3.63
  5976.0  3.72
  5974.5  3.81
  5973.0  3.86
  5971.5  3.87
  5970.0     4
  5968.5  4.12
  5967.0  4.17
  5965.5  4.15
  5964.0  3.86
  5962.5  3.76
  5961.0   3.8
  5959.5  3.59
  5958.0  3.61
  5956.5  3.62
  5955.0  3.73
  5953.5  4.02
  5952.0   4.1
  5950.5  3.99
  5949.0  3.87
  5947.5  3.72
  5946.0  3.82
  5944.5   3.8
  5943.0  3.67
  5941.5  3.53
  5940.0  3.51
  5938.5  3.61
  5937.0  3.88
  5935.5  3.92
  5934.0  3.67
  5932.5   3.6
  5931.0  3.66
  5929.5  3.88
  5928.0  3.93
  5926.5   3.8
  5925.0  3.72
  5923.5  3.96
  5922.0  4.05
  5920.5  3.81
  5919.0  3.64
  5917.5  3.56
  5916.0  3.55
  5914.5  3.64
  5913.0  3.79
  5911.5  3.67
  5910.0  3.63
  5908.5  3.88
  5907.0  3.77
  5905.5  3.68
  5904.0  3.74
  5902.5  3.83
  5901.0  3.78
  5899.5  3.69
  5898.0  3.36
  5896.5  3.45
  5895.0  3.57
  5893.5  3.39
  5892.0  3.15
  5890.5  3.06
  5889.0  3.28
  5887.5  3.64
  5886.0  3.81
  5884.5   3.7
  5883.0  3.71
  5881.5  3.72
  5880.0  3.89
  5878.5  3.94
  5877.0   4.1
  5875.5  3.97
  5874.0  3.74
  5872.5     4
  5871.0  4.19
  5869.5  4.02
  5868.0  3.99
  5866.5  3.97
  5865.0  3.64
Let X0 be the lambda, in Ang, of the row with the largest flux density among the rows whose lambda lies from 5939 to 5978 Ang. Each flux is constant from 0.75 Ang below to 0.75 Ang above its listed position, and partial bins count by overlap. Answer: 5967.0 Ang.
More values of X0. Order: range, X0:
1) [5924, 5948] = 5928.0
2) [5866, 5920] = 5871.0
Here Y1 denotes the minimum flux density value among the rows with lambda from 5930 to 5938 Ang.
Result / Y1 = 3.6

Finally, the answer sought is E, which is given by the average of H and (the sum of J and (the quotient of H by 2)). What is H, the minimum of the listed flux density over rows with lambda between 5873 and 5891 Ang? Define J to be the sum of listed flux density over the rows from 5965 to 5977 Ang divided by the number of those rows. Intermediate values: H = 3.06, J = 3.96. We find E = 4.28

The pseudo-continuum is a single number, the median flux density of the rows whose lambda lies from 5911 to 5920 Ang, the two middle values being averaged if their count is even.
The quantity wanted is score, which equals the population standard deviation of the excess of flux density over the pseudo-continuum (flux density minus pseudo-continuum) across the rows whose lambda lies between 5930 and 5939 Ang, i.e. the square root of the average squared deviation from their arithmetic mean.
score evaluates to 0.128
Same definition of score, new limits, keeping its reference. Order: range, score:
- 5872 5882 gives 0.128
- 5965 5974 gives 0.127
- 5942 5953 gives 0.139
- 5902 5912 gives 0.084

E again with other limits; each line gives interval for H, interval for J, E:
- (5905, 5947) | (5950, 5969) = 4.58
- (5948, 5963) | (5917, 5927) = 4.59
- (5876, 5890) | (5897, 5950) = 4.33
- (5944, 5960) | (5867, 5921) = 4.54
